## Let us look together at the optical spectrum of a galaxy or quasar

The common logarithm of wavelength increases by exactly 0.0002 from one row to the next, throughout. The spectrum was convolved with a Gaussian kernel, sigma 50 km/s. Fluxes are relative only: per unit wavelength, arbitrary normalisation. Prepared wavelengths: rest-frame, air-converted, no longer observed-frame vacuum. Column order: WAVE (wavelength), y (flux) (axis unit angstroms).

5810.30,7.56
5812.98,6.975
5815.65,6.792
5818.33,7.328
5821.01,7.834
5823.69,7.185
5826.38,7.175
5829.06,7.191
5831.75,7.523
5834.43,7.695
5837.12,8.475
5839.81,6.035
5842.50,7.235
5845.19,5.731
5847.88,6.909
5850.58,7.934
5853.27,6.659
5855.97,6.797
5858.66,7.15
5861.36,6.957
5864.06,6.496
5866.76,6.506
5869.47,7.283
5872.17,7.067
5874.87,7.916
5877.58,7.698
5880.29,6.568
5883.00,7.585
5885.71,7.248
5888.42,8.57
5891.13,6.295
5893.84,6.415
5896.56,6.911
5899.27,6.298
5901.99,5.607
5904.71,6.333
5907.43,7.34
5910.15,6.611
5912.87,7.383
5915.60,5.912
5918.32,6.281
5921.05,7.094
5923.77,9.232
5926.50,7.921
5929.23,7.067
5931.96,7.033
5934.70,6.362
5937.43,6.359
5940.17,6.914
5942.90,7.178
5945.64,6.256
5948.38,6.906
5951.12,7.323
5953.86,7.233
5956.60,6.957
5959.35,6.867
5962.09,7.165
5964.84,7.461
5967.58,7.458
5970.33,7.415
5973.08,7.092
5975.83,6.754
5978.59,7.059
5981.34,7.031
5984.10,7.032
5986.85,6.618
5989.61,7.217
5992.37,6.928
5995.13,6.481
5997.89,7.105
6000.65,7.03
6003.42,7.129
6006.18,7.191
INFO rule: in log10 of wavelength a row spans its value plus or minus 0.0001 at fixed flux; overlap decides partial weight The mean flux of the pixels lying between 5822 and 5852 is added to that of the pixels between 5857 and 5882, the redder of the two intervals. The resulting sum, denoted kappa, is 14.3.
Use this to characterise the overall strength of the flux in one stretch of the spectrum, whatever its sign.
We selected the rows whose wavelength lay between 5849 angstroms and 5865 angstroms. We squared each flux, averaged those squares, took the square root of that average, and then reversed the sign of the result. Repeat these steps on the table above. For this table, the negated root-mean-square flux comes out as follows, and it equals -7.01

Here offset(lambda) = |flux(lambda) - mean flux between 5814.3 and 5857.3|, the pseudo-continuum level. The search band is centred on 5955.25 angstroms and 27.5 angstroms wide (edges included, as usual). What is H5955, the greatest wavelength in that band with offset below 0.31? 5967.58 angstroms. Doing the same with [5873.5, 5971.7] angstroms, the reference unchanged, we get 5970.33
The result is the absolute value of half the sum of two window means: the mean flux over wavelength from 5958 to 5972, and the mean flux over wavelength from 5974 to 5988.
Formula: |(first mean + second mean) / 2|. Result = 7.09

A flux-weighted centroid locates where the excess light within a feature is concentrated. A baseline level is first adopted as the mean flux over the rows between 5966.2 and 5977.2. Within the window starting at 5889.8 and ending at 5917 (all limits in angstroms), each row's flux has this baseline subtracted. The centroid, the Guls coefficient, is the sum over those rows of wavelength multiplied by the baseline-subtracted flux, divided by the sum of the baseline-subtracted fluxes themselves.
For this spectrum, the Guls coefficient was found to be 5902.2 angstroms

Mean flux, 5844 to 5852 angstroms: 6.9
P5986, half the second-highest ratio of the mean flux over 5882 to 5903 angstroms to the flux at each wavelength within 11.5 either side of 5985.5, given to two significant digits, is 0.52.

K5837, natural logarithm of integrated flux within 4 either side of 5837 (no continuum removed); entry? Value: 4.09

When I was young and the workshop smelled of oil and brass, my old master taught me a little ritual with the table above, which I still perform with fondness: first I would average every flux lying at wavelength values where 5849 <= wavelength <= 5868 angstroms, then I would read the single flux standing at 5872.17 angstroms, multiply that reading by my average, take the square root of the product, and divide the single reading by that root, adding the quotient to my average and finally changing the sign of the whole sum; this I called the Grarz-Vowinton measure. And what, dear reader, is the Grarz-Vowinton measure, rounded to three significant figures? -7.94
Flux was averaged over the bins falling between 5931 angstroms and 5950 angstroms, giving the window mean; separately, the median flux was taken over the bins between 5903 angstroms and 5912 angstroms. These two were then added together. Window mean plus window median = 13.3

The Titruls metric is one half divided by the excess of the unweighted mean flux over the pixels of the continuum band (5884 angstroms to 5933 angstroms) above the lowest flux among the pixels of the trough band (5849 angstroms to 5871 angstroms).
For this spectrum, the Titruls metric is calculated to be 1.0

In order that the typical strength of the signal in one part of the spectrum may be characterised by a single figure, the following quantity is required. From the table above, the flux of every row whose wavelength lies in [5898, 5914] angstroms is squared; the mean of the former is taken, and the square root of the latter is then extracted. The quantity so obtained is 6.6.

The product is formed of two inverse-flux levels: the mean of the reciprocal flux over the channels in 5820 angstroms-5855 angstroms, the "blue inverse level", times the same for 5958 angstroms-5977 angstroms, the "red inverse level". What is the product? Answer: 0.0196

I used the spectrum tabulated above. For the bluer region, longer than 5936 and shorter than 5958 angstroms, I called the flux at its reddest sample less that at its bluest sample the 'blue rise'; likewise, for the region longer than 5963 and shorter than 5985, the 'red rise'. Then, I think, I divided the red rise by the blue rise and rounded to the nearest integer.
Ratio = -1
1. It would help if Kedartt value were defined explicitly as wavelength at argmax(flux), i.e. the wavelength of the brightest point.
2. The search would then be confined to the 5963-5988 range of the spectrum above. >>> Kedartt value 5964.84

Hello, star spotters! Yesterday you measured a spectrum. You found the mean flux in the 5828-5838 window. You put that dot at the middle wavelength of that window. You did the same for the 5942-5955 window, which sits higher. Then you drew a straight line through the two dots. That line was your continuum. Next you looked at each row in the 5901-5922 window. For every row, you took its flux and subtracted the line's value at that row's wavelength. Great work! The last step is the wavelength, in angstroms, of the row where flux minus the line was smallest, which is 5901.99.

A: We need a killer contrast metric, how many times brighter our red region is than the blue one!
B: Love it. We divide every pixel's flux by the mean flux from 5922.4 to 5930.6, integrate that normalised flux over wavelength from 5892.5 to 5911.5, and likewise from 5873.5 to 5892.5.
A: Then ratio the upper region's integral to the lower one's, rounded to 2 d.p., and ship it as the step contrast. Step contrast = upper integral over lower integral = 0.88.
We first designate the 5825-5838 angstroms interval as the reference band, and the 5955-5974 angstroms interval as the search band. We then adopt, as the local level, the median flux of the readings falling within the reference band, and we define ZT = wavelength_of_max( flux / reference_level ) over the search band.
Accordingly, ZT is 5964.84 angstroms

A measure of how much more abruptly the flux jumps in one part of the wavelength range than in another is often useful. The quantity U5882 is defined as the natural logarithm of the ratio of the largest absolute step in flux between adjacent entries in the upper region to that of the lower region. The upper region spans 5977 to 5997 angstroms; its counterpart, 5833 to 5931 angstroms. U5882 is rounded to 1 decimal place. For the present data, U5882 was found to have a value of -1.4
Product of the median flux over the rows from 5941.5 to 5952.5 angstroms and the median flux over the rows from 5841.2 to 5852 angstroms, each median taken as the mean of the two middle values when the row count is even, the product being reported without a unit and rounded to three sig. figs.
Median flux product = 49.8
